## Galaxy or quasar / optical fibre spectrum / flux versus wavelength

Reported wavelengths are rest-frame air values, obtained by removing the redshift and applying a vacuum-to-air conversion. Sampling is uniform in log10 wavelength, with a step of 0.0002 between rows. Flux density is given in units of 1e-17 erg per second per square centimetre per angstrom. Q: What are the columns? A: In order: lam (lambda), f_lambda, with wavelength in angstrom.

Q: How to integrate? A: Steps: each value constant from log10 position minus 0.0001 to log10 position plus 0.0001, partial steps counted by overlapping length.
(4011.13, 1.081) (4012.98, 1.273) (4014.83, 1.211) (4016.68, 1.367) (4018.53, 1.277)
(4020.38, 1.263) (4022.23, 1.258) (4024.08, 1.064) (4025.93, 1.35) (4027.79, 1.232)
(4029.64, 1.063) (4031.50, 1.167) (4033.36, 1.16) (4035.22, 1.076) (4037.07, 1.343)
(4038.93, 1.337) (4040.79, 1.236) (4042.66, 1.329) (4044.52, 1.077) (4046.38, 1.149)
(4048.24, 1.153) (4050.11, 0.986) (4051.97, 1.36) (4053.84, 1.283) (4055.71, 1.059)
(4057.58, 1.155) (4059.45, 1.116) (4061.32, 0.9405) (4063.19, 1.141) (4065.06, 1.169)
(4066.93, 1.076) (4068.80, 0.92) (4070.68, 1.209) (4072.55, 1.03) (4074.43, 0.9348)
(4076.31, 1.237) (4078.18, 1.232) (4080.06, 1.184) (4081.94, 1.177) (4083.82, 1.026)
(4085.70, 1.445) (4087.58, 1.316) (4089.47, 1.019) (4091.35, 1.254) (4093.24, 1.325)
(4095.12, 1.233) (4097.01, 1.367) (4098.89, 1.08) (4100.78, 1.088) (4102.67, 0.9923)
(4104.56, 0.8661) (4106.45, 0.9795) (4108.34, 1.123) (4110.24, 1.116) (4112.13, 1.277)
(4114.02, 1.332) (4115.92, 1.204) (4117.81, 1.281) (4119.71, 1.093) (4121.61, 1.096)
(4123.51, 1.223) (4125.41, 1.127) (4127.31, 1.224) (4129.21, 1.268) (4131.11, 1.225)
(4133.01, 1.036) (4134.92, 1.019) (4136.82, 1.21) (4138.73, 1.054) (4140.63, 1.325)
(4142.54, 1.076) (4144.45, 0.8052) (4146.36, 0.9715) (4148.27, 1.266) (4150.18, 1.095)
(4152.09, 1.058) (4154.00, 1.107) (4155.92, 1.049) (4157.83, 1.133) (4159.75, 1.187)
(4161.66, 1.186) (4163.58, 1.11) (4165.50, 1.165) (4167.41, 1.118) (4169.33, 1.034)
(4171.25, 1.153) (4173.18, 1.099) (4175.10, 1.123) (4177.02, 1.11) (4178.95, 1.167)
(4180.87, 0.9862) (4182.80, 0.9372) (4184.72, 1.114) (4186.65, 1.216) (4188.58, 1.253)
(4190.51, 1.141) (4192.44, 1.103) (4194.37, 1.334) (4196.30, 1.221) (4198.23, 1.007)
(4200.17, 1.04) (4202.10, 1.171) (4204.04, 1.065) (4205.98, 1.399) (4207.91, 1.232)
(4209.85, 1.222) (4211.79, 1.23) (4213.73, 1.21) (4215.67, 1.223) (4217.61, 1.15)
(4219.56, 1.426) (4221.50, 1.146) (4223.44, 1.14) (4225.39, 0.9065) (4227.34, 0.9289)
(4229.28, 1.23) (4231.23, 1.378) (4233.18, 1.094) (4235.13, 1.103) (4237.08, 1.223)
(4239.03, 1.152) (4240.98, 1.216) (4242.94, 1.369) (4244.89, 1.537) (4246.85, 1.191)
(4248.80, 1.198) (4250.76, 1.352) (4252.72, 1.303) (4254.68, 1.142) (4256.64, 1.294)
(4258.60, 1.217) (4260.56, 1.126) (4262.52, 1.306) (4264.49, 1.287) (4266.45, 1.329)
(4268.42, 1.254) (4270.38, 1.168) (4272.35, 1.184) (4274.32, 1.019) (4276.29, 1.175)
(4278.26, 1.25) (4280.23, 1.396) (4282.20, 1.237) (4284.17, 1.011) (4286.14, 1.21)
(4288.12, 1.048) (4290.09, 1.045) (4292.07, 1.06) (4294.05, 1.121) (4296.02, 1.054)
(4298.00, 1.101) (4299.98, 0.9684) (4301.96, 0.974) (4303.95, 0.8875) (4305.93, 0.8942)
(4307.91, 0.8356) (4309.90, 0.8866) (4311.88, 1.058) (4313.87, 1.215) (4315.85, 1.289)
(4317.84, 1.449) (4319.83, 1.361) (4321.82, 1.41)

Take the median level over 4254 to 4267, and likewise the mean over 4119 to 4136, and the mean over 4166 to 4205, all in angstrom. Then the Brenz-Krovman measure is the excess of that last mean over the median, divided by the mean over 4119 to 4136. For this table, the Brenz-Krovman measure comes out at -0.15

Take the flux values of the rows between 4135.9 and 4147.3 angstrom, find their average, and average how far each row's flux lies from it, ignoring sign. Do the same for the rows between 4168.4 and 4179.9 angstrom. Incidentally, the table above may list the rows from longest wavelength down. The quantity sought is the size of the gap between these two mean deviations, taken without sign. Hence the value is 0.10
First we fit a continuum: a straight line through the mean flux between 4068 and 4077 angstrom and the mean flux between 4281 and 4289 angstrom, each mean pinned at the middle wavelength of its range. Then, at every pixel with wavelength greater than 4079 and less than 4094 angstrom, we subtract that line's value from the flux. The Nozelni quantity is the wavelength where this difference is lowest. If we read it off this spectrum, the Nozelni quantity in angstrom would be 4089.47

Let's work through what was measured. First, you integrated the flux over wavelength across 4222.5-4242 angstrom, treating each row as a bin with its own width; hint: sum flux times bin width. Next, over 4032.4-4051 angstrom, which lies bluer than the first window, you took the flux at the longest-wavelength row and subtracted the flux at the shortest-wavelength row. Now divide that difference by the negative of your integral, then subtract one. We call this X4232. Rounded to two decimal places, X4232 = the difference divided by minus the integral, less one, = -0.99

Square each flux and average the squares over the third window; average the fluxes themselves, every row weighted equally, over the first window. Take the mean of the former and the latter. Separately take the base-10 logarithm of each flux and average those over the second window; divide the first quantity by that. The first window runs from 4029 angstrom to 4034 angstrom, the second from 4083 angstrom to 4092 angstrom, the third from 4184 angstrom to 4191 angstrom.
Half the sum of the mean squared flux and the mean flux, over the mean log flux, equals 15.9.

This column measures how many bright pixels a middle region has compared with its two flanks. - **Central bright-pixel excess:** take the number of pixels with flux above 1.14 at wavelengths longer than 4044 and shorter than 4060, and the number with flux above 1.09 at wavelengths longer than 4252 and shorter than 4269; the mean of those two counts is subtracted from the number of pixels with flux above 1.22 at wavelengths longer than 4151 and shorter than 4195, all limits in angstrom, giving -5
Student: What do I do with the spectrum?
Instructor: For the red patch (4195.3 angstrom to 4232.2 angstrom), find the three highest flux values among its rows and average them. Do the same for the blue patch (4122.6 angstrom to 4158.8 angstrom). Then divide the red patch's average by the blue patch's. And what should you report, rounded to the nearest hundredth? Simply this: 1.09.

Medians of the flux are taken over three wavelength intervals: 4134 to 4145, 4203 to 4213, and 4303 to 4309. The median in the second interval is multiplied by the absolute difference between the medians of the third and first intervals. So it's 0.22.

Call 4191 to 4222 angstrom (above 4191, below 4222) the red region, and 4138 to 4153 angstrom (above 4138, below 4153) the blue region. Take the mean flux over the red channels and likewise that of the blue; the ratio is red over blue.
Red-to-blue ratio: 1.11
